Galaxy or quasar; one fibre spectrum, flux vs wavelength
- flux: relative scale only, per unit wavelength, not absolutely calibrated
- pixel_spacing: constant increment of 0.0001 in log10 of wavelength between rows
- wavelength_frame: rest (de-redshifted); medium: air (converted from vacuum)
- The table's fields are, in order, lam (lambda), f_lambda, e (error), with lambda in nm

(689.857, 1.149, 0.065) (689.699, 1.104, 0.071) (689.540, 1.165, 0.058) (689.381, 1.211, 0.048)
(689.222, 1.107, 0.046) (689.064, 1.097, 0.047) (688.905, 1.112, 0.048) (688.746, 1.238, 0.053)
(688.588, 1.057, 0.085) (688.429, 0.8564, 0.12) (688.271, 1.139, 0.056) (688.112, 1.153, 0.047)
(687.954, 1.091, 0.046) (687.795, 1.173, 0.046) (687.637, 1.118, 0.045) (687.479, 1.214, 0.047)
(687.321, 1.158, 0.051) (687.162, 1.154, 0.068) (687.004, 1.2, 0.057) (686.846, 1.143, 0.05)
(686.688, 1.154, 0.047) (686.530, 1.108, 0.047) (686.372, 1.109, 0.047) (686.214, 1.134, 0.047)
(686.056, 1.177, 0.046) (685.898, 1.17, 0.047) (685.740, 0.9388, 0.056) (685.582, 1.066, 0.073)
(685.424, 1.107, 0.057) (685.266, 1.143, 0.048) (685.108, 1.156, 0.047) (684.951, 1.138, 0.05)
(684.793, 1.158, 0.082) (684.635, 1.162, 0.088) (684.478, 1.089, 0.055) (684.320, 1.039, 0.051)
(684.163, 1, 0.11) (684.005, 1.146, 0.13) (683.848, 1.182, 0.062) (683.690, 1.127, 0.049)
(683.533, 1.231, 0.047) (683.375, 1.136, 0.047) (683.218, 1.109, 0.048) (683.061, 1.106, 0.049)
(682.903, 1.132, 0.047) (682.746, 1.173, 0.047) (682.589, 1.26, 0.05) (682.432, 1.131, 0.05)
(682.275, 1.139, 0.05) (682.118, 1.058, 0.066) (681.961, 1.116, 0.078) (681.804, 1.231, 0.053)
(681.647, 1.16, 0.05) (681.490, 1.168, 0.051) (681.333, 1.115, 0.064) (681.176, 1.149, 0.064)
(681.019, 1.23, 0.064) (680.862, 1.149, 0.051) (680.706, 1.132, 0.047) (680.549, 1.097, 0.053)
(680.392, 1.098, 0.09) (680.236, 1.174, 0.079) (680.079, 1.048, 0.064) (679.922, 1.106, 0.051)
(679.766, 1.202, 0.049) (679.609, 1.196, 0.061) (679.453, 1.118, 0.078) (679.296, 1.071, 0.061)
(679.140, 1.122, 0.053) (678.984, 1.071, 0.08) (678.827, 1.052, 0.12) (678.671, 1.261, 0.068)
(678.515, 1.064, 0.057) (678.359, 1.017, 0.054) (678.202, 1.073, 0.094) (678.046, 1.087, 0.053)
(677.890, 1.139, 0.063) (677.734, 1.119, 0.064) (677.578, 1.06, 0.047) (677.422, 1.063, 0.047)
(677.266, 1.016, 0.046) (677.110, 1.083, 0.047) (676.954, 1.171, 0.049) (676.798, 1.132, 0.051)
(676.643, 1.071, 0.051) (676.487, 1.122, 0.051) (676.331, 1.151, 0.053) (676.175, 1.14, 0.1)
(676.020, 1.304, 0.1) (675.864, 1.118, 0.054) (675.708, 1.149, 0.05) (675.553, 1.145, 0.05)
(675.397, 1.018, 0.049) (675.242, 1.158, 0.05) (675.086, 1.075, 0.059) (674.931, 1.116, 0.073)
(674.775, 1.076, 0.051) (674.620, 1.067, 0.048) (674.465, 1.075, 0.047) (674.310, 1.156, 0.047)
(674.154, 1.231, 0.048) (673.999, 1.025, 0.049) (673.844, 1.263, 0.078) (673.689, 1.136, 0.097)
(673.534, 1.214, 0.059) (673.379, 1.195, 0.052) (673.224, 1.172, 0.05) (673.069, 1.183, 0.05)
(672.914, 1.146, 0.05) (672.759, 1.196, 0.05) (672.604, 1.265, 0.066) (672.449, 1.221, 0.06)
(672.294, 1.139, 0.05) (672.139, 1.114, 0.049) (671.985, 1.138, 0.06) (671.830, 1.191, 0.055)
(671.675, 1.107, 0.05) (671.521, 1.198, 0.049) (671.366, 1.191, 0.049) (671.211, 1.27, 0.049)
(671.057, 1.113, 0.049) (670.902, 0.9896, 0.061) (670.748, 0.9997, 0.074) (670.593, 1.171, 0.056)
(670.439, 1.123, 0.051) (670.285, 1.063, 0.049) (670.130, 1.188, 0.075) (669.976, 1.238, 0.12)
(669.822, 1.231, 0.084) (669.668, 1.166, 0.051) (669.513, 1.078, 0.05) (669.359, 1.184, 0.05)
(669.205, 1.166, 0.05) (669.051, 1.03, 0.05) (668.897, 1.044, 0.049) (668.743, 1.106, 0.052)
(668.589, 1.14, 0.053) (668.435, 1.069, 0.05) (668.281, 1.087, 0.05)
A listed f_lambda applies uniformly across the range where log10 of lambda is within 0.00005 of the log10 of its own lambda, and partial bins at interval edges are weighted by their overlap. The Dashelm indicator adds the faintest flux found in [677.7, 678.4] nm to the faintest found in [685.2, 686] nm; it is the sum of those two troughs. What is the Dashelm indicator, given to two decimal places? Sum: 1.96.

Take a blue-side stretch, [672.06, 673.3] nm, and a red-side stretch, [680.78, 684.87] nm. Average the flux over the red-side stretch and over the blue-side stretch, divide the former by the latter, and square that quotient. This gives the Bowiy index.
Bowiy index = 0.94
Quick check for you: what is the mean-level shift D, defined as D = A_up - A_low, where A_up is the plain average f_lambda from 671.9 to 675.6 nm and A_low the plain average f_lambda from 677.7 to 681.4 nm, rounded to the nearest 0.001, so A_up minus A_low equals 0.026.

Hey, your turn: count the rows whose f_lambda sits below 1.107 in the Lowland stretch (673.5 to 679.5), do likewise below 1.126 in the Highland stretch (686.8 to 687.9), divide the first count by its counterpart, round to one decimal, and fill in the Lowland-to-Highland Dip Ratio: 18.0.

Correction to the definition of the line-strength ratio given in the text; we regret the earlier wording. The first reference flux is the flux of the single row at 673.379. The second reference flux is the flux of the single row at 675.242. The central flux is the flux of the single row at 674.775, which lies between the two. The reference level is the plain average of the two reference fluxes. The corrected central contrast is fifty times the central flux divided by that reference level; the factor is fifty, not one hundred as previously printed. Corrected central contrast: 45.7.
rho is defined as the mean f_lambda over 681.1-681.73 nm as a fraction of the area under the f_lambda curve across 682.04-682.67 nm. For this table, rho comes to 1.59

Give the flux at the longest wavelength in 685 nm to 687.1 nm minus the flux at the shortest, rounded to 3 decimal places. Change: 0.044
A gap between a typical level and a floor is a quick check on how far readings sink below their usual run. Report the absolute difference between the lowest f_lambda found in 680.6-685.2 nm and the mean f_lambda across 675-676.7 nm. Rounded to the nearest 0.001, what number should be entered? 0.132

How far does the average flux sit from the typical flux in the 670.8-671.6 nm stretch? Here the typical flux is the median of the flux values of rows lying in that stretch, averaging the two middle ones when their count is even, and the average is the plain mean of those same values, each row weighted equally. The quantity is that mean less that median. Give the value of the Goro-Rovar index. -0.04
